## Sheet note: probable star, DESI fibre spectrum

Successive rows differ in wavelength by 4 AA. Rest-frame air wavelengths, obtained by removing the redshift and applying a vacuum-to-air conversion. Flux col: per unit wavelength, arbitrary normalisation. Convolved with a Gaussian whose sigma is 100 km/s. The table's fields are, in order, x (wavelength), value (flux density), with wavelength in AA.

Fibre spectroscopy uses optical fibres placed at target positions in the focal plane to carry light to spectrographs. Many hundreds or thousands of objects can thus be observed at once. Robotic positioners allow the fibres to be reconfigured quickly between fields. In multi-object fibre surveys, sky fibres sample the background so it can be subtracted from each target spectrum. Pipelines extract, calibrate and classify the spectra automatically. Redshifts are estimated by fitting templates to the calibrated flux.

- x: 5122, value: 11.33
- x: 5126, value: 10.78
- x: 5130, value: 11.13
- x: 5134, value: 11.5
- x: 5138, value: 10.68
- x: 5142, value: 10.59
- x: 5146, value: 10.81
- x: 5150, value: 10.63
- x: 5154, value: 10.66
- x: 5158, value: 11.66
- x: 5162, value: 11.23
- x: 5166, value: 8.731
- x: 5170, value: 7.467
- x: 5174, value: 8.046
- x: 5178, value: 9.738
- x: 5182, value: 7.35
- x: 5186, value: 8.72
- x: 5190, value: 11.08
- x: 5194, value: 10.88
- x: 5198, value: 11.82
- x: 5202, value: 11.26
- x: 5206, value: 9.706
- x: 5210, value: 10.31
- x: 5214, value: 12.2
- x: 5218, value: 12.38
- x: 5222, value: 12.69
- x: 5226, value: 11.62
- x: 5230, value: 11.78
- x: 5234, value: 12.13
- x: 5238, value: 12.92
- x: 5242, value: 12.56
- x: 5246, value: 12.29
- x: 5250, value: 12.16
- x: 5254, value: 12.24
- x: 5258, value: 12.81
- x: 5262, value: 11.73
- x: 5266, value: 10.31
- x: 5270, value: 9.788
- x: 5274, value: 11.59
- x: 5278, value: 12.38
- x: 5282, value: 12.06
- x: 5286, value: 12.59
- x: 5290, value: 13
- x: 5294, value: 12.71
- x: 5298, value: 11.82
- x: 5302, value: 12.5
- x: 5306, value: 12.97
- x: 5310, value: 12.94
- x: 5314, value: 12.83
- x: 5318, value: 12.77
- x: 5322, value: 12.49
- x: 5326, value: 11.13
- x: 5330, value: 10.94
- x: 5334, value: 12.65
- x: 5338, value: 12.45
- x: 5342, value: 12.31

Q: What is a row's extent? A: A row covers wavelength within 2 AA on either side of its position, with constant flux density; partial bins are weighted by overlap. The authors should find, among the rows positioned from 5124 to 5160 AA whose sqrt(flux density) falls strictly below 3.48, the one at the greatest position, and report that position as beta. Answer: 5158 AA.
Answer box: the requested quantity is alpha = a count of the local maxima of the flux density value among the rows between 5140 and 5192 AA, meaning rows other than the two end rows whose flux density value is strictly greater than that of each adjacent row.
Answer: 3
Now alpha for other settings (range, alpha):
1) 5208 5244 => 2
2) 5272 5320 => 3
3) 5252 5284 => 2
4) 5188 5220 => 1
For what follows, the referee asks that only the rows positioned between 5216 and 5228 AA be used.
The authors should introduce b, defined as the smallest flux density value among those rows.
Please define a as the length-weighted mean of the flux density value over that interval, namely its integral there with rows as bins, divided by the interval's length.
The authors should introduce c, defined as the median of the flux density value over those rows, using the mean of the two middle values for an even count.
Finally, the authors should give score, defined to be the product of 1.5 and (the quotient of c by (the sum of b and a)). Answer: 0.779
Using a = 12.2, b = 11.62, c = 12.4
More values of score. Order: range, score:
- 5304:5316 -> 0.754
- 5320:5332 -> 0.743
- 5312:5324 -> 0.761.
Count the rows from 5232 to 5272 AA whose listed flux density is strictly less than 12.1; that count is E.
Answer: 3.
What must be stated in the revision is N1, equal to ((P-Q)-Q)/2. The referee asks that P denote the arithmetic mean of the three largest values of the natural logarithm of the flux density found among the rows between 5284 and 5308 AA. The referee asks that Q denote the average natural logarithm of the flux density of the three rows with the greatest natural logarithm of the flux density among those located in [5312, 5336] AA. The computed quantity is -1.27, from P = 2.56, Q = 2.55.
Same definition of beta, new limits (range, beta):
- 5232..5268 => 5266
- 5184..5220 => 5210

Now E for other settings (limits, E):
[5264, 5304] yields 5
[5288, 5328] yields 2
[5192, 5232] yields 7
